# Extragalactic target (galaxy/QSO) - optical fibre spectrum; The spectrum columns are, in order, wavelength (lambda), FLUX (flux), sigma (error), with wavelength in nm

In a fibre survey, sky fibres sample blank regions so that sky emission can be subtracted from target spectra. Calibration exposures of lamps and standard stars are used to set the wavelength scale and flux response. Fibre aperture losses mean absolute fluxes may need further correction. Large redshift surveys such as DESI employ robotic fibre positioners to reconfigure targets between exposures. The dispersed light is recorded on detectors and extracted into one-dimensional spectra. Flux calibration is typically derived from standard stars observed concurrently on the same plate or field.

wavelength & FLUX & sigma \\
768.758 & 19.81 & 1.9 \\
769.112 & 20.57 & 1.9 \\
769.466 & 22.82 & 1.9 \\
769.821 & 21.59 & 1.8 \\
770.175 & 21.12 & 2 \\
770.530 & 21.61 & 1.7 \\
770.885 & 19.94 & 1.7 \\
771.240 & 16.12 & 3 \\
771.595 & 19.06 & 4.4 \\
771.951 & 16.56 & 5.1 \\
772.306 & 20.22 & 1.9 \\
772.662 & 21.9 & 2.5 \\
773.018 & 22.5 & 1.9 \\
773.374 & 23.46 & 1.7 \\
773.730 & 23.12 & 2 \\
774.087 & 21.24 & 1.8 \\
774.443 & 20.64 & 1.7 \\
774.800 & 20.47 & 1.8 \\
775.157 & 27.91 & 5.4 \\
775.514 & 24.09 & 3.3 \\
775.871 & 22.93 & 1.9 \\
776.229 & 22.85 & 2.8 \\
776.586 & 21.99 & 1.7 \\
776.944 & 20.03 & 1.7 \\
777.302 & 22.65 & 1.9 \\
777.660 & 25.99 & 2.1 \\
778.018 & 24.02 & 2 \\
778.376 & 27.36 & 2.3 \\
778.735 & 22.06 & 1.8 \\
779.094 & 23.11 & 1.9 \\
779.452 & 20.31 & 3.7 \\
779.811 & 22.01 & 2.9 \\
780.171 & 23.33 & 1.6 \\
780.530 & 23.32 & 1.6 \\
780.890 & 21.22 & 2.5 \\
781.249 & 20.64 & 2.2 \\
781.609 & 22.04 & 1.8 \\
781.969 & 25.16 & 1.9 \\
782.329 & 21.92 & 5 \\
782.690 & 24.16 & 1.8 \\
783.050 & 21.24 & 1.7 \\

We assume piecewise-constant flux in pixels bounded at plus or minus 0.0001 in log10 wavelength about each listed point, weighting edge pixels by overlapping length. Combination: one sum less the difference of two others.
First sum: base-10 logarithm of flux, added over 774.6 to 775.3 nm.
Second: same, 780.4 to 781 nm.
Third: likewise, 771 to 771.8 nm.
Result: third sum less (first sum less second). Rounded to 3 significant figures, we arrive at 2.43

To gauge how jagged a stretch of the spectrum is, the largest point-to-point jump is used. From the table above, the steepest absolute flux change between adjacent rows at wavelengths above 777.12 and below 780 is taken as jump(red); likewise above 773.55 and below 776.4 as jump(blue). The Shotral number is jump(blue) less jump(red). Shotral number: 2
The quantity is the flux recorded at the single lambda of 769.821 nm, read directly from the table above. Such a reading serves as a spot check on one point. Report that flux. 21.59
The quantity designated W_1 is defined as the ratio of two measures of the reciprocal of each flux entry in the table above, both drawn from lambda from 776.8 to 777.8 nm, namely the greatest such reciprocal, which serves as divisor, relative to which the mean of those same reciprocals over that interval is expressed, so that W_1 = 0.89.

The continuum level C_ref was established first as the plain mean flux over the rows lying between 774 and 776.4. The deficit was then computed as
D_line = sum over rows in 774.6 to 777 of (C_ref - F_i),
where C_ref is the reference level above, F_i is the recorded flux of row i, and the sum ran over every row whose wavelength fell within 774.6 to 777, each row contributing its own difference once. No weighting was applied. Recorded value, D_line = 0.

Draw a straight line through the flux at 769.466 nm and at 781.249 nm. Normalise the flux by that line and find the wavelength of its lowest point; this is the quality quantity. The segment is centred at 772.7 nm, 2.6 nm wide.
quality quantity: 771.951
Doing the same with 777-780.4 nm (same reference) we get 779.452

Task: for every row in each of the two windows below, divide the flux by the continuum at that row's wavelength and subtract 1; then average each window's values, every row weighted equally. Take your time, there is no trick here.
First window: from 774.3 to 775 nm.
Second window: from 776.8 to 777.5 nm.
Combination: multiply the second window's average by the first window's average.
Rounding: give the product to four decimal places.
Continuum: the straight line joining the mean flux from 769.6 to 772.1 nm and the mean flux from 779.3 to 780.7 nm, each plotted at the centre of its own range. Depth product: 0.0000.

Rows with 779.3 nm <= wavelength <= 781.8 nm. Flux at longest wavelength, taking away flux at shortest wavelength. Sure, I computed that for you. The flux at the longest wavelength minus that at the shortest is 2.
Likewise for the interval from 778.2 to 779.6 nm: -7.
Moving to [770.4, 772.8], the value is 0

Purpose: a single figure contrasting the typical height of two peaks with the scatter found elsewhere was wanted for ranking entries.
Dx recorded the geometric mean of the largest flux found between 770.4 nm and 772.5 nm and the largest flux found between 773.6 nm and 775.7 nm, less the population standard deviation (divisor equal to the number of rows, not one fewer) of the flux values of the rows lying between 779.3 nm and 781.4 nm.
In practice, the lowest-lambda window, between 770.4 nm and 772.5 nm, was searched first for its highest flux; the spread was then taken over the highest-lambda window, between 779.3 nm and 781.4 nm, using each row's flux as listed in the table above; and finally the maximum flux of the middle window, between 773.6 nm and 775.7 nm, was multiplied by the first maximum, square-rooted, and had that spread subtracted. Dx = 23.4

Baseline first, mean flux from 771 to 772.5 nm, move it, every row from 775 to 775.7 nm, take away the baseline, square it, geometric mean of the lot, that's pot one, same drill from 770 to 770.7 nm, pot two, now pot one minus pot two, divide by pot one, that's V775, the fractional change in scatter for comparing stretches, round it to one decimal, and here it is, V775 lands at 0.8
